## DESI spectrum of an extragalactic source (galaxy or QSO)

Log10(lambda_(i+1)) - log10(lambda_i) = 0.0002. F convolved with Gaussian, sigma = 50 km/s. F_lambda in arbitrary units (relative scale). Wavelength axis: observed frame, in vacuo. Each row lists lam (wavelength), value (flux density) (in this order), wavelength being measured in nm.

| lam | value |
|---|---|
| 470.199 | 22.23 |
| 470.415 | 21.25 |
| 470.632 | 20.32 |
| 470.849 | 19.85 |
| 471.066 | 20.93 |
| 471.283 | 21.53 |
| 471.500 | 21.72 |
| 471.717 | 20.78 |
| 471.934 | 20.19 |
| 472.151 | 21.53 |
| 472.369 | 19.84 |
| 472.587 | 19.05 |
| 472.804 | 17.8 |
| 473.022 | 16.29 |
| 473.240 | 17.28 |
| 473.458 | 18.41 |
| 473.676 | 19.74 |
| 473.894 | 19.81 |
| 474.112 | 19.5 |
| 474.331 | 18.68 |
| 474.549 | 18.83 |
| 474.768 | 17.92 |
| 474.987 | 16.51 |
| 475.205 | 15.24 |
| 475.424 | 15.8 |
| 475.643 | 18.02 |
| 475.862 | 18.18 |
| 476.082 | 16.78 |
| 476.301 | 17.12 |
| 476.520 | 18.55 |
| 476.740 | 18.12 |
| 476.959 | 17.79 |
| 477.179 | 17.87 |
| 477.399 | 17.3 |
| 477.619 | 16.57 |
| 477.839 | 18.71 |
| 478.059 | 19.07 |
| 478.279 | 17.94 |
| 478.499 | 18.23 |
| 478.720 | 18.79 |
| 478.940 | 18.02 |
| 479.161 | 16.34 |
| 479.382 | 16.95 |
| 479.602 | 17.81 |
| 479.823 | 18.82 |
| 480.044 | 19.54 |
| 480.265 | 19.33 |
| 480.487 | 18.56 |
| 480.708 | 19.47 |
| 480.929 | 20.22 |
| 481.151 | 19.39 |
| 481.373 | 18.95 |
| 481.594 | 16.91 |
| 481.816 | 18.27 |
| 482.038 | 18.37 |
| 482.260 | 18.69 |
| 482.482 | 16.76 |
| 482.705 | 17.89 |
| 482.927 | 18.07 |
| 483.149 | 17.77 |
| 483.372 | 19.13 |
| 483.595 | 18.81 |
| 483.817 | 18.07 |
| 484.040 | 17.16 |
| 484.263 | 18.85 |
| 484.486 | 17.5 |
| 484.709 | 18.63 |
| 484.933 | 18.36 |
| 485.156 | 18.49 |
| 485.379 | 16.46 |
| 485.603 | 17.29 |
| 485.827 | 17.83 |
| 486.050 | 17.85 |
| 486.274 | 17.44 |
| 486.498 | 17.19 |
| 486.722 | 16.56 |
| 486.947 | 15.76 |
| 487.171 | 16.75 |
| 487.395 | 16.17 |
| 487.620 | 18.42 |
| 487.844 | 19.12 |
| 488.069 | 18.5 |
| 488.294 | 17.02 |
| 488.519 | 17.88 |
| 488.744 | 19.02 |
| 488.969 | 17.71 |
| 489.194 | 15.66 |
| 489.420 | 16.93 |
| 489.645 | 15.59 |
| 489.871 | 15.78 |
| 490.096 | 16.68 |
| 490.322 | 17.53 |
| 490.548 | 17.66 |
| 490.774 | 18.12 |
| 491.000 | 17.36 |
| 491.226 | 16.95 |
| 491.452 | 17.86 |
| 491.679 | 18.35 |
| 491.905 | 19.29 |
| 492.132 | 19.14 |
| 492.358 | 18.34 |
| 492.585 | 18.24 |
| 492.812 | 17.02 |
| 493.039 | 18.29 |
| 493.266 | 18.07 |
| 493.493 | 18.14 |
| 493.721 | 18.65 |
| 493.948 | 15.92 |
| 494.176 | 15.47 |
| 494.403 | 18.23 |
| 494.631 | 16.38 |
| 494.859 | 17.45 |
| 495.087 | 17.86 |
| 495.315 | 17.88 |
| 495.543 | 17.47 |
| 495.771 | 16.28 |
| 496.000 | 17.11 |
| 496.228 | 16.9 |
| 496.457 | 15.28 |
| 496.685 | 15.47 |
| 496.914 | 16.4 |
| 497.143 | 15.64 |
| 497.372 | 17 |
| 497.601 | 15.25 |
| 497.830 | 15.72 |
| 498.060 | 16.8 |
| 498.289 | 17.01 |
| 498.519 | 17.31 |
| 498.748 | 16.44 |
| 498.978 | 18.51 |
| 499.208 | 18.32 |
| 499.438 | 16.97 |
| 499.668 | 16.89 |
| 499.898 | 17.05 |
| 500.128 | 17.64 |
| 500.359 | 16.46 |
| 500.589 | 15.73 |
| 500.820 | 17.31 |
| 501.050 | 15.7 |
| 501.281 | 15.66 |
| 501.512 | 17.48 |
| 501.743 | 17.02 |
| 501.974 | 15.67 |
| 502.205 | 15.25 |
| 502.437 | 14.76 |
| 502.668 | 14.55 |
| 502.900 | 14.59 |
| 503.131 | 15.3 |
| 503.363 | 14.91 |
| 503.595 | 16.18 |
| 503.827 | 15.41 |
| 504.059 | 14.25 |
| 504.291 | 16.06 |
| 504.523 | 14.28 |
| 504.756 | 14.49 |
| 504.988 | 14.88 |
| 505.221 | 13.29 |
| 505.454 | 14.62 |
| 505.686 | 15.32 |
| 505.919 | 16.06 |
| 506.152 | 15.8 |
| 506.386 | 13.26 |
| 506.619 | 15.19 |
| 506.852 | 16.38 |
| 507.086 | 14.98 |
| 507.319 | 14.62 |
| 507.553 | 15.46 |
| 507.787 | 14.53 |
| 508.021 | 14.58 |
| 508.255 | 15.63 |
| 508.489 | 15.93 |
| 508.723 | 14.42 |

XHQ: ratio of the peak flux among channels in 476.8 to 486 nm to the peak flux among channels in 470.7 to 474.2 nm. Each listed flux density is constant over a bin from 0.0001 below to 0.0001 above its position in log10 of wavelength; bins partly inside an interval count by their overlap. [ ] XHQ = 0.93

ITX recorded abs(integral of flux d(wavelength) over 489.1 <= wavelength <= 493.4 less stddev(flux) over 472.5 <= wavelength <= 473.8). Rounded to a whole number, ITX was 74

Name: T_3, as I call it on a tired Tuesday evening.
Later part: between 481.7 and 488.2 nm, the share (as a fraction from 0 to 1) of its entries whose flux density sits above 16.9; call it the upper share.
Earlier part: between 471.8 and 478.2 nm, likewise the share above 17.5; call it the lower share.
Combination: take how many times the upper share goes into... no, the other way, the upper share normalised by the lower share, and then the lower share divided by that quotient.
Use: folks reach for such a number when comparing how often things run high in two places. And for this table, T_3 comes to 0.60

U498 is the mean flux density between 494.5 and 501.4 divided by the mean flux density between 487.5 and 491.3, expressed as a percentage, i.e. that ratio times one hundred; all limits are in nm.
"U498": 96.1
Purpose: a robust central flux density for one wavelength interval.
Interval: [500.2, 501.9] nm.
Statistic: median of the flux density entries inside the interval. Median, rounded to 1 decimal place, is 16.5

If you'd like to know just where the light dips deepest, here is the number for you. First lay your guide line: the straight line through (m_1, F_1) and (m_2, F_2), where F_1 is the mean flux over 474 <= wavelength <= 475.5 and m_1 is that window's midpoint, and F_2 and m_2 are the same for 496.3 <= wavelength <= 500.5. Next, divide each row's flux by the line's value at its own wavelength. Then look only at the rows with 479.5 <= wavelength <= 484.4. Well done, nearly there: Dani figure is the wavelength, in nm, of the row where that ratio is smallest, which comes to 482.482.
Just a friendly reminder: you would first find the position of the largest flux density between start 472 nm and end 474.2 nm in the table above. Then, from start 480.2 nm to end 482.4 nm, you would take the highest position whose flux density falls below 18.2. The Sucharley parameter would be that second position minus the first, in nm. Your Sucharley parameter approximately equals 9.44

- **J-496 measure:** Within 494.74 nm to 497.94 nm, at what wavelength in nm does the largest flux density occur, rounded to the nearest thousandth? 495.315 nm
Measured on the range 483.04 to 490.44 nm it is 483.372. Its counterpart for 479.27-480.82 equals 480.044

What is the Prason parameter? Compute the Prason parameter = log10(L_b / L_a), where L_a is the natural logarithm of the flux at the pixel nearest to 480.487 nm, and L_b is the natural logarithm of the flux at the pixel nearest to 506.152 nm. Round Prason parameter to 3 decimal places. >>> -0.025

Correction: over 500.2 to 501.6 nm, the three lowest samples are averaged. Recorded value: 15.7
